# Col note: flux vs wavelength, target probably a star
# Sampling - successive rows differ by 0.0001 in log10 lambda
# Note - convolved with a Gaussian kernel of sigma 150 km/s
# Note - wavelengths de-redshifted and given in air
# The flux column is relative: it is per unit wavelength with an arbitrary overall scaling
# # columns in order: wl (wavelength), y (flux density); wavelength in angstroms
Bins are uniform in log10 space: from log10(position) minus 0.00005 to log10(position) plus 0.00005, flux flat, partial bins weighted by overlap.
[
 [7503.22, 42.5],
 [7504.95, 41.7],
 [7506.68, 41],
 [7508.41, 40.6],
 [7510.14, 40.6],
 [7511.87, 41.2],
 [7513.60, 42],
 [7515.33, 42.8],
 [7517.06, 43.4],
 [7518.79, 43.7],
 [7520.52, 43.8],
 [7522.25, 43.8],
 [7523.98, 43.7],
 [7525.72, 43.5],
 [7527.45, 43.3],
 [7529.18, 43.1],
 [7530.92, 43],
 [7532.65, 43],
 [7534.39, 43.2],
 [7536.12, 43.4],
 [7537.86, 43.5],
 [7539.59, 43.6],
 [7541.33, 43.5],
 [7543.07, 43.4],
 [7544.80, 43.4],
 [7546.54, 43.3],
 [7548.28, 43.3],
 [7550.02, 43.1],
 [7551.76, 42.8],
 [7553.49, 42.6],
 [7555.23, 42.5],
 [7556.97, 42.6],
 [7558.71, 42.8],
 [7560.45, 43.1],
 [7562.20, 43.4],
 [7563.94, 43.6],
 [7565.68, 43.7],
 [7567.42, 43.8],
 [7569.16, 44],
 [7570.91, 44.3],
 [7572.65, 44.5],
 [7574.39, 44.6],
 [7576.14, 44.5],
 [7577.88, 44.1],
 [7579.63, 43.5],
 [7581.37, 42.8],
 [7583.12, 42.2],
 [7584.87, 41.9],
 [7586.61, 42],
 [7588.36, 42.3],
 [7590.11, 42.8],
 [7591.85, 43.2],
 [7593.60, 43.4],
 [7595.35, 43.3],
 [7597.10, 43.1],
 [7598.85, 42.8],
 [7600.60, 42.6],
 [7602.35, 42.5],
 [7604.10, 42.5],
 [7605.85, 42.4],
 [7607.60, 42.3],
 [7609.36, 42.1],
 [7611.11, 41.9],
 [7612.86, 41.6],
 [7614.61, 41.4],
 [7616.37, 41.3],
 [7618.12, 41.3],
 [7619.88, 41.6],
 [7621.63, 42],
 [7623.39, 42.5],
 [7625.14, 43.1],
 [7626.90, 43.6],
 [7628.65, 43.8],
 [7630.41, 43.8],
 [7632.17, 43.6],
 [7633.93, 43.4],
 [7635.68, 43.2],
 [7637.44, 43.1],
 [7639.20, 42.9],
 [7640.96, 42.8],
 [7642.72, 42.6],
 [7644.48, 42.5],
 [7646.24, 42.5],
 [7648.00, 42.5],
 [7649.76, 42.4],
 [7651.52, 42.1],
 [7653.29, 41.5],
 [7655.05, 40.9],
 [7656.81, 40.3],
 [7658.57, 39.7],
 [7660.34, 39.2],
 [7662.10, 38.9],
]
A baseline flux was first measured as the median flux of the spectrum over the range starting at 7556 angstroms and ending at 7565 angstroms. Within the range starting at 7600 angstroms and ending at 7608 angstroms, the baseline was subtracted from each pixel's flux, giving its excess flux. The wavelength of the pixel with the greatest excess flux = 7600.60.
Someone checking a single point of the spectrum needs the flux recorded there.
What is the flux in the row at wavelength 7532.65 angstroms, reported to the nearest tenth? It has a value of 43.0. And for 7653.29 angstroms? 41.5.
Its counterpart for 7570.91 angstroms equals 44.3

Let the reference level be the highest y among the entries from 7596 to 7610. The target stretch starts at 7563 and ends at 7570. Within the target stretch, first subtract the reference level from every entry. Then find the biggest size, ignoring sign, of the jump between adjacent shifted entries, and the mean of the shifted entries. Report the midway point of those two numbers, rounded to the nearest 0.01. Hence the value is 0.44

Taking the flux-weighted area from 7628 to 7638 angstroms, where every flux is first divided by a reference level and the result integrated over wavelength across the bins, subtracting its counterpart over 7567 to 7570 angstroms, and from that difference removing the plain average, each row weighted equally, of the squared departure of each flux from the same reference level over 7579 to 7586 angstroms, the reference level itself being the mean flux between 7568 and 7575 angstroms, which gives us 3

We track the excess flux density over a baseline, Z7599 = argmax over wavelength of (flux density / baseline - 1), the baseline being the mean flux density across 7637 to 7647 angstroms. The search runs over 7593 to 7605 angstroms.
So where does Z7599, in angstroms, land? 7593.60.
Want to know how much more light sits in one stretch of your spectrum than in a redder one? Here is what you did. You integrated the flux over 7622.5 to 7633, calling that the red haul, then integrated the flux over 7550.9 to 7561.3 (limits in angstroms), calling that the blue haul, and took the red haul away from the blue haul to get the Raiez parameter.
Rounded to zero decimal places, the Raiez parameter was -11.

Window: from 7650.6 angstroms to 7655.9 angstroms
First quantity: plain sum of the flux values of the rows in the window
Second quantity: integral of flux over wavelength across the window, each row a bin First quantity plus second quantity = 344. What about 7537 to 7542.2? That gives 357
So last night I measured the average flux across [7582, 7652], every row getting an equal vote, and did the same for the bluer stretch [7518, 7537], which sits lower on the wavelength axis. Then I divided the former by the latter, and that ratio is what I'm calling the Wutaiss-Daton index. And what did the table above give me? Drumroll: 0.981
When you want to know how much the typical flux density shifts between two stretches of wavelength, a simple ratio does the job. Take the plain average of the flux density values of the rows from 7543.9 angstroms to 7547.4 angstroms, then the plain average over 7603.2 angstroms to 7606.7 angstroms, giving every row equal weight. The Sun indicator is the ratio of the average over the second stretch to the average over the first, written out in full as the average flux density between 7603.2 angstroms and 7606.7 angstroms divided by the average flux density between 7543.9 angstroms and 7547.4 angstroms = 0.98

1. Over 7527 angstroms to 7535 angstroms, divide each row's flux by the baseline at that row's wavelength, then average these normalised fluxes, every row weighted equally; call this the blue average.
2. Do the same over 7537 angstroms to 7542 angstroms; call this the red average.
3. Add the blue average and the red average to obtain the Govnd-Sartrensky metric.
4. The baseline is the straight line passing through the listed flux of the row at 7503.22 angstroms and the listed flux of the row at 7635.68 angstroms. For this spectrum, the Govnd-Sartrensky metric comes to 2.03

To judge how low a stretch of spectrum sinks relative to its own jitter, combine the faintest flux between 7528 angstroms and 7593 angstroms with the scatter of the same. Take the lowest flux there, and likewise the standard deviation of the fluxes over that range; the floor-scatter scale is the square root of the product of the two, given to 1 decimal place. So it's 5.3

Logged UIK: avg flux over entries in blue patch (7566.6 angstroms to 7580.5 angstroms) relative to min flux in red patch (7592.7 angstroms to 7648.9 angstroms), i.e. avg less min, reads 2.9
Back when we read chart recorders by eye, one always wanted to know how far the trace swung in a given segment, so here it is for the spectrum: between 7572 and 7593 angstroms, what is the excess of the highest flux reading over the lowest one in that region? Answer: 2.7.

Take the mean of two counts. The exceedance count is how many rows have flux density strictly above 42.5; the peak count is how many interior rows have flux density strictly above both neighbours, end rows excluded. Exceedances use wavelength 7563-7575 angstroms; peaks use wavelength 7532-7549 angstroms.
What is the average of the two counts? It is 4.00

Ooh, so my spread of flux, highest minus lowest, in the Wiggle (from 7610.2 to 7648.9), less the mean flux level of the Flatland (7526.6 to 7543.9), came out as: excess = -40.8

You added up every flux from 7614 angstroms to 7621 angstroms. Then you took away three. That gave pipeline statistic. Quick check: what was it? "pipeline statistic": 163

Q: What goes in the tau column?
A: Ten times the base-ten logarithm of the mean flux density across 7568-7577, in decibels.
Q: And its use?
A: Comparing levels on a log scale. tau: 16.47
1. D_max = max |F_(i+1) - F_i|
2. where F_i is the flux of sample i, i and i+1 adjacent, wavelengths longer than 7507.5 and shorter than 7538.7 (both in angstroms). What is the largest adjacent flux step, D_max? 0.8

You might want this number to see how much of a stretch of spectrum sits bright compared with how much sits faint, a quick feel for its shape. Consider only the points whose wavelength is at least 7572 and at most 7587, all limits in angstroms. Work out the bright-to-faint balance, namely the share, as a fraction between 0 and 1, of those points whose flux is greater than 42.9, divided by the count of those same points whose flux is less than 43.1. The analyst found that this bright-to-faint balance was 0.14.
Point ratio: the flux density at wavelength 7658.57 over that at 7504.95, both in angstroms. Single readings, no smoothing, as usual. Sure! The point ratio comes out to 0.95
